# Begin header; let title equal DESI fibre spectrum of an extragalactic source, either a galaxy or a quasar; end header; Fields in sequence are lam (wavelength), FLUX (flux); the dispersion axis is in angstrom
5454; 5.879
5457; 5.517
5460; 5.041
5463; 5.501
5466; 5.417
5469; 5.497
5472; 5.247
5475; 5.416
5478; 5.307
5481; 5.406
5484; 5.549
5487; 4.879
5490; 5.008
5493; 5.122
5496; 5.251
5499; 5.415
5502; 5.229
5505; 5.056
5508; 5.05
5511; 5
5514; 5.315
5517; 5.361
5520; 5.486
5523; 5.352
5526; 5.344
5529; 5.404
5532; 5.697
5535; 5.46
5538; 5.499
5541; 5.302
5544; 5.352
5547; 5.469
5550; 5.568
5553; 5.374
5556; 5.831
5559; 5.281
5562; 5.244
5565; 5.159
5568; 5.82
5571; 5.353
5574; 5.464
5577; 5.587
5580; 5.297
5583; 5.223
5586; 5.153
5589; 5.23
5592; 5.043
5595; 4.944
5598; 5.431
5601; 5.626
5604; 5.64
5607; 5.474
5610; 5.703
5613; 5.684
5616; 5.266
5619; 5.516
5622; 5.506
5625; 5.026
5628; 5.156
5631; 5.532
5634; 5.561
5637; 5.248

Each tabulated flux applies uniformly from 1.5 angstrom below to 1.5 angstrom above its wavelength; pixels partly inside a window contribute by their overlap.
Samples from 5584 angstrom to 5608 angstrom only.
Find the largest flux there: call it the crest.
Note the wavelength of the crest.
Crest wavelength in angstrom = 5604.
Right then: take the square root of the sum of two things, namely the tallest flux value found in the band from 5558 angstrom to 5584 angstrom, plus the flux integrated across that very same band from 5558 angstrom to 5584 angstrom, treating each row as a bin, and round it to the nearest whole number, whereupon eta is 12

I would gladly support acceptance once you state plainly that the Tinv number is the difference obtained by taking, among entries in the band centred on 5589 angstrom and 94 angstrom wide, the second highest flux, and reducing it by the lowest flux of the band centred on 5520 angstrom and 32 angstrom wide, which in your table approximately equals 0.82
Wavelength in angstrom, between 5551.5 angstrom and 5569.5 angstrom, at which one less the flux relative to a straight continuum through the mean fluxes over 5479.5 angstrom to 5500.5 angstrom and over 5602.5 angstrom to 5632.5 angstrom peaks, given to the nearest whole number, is 5565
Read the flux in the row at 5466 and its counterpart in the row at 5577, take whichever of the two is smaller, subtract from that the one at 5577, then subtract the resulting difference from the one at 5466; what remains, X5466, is 5.59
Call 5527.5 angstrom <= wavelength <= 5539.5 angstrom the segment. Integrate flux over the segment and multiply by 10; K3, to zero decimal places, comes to 662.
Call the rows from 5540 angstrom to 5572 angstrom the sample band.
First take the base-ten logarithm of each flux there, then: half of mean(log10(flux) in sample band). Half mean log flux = 0.367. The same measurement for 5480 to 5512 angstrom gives 0.357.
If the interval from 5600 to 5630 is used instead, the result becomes 0.368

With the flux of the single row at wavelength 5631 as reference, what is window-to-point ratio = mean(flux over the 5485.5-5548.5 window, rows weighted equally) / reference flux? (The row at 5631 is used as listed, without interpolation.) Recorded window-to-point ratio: 0.956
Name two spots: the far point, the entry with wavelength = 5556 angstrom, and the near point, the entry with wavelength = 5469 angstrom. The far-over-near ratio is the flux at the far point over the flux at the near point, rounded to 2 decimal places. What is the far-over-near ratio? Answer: 1.06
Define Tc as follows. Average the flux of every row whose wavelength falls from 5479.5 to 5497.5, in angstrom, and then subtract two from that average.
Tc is 3.20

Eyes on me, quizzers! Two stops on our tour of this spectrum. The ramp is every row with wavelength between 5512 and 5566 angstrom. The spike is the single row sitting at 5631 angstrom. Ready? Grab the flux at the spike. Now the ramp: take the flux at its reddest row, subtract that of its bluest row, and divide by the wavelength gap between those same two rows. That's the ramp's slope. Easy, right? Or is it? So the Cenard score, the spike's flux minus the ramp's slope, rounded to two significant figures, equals 5.5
